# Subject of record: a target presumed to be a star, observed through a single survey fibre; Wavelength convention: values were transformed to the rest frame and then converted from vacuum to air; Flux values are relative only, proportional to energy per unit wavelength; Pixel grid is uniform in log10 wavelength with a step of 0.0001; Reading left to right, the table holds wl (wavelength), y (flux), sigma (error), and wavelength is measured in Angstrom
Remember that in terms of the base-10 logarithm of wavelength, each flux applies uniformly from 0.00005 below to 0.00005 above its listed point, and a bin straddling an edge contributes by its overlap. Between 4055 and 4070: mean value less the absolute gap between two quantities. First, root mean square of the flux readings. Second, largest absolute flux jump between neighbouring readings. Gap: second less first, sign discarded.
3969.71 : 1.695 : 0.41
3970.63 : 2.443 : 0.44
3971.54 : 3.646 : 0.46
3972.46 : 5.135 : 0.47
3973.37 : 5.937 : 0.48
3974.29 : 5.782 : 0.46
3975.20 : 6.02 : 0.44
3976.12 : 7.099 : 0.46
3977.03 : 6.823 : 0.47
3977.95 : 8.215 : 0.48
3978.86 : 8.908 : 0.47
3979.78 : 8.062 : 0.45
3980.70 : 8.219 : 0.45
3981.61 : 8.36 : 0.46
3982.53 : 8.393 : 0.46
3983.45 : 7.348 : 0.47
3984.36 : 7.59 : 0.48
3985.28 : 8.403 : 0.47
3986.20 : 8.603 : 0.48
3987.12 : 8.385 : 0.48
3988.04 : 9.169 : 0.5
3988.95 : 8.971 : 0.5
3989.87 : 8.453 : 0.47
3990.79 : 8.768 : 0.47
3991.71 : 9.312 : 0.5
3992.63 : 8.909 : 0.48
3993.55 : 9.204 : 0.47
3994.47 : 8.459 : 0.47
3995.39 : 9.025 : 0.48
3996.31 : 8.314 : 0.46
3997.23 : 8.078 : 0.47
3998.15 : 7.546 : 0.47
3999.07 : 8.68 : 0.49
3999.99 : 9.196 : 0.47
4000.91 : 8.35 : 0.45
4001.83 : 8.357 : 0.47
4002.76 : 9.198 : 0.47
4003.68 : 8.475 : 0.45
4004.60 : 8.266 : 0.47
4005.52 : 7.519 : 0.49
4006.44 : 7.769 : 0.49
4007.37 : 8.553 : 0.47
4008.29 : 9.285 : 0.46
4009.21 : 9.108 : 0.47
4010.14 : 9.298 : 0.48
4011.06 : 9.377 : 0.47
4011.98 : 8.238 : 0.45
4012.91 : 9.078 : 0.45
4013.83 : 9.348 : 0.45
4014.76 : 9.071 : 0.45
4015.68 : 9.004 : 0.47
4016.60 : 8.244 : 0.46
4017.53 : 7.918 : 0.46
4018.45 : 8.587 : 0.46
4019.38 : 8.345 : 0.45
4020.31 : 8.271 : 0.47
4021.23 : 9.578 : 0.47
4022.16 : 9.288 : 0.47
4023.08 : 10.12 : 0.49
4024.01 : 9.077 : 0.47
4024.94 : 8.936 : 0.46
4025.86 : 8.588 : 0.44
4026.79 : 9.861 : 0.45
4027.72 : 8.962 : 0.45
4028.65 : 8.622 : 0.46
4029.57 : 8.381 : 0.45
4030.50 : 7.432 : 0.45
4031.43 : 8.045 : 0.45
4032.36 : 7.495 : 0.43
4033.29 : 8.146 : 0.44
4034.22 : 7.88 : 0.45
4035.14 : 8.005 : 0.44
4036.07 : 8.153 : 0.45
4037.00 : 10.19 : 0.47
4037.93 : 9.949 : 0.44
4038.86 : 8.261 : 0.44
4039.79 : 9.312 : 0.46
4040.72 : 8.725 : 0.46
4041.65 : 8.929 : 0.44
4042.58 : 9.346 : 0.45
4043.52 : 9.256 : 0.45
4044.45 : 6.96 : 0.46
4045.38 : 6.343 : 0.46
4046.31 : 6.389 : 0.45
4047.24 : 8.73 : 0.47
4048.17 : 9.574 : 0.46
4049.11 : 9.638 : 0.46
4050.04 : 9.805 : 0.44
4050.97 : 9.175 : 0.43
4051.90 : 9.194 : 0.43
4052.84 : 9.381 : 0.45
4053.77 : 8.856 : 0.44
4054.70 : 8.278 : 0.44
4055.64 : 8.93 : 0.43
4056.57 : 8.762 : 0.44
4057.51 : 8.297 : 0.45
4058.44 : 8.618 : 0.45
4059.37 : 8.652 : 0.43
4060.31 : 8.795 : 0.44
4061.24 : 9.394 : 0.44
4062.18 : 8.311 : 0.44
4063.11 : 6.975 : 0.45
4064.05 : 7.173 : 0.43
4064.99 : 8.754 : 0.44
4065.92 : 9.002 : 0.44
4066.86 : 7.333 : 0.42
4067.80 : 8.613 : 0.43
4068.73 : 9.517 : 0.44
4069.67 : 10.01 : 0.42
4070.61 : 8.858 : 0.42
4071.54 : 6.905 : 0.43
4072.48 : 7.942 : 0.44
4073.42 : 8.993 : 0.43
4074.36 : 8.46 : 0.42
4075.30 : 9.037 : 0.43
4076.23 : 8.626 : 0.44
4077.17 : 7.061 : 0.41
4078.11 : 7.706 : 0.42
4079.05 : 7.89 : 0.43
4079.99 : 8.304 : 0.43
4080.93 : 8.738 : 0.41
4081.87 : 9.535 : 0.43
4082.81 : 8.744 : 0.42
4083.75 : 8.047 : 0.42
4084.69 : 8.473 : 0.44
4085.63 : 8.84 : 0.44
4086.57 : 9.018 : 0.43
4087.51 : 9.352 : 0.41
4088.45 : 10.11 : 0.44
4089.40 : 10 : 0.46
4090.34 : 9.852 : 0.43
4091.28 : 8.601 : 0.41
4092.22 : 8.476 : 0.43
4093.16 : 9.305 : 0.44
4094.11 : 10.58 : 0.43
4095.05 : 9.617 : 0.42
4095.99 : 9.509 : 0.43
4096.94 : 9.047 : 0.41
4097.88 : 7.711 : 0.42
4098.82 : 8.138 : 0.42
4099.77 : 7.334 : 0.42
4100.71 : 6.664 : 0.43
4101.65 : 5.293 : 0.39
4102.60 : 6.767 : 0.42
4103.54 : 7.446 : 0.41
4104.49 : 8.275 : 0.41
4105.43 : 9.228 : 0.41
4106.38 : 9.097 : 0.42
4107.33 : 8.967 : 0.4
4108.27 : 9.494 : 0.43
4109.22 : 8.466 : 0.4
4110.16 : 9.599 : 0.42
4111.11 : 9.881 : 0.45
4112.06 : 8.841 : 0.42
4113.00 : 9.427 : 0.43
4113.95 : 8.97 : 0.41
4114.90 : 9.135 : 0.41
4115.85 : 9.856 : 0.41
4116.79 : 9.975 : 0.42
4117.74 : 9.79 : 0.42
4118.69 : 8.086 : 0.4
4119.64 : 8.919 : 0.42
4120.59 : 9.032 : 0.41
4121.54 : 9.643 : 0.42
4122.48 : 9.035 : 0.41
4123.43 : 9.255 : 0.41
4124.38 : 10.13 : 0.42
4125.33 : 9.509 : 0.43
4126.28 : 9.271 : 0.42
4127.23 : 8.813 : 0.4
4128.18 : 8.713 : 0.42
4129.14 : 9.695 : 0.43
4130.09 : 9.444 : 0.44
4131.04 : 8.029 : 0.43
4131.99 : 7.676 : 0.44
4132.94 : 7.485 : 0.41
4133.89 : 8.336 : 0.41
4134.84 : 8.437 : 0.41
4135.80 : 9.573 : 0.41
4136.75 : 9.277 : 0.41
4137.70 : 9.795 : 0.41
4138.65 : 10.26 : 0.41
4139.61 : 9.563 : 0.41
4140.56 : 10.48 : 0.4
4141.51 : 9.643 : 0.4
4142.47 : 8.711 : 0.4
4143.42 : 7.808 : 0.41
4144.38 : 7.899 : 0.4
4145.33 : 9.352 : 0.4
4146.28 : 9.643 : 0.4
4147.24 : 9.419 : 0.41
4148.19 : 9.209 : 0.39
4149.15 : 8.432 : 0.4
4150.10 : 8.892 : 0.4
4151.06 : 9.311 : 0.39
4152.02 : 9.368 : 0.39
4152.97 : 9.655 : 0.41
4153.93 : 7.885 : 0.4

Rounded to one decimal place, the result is 1.6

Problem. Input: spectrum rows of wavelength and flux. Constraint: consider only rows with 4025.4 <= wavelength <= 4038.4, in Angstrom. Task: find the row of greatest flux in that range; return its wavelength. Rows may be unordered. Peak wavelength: 4037.00 Angstrom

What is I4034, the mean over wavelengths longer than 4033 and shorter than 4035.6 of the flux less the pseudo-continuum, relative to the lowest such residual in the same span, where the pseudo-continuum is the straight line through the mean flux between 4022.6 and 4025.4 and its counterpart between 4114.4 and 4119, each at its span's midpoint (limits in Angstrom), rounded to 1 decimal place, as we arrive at 0.9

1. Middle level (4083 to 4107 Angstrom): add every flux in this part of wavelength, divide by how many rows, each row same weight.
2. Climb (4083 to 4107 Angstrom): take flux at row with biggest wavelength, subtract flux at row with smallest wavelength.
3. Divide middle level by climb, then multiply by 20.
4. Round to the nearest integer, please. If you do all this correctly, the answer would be 164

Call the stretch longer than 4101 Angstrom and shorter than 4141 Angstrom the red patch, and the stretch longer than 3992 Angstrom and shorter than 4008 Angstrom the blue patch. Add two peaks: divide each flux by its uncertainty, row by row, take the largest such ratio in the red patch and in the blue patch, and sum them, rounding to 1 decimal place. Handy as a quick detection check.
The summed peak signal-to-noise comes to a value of 45.8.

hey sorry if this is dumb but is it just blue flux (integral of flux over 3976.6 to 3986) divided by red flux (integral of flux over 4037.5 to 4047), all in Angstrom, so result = 0.95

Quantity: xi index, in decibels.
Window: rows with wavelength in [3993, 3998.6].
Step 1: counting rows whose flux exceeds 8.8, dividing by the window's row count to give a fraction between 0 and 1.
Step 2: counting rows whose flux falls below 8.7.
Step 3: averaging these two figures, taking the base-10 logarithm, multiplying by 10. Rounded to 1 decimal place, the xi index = 3.4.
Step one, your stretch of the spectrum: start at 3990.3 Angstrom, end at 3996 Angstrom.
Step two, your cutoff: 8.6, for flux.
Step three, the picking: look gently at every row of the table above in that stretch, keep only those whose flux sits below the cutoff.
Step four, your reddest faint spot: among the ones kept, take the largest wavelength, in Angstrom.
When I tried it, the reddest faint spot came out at 3994.47 Angstrom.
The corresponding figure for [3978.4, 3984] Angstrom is 3983.45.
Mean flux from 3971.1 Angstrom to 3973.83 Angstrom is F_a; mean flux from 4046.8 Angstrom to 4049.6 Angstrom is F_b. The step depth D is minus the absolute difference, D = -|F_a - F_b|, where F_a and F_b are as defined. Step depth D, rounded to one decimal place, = -4.4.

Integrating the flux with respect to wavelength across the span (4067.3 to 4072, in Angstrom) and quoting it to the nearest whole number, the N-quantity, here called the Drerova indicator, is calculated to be 41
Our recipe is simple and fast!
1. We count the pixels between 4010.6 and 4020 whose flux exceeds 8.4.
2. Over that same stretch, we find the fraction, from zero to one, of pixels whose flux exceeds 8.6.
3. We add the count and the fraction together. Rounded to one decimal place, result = 6.5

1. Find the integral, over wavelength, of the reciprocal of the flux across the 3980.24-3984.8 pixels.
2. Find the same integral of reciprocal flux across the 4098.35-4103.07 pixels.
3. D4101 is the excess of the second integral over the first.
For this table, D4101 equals 0.13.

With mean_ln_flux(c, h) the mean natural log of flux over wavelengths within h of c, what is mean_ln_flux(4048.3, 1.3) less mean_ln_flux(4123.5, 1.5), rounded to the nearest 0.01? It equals -0.02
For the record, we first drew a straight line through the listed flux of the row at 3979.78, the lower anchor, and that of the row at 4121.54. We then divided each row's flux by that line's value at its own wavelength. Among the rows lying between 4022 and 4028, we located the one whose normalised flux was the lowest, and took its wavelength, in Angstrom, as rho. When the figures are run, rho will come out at 4025.86 Angstrom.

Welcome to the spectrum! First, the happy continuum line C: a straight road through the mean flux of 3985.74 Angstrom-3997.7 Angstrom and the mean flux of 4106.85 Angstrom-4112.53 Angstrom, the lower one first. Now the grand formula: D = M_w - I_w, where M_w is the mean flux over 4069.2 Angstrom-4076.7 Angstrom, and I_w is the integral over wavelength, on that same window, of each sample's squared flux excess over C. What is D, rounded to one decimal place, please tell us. 1.6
